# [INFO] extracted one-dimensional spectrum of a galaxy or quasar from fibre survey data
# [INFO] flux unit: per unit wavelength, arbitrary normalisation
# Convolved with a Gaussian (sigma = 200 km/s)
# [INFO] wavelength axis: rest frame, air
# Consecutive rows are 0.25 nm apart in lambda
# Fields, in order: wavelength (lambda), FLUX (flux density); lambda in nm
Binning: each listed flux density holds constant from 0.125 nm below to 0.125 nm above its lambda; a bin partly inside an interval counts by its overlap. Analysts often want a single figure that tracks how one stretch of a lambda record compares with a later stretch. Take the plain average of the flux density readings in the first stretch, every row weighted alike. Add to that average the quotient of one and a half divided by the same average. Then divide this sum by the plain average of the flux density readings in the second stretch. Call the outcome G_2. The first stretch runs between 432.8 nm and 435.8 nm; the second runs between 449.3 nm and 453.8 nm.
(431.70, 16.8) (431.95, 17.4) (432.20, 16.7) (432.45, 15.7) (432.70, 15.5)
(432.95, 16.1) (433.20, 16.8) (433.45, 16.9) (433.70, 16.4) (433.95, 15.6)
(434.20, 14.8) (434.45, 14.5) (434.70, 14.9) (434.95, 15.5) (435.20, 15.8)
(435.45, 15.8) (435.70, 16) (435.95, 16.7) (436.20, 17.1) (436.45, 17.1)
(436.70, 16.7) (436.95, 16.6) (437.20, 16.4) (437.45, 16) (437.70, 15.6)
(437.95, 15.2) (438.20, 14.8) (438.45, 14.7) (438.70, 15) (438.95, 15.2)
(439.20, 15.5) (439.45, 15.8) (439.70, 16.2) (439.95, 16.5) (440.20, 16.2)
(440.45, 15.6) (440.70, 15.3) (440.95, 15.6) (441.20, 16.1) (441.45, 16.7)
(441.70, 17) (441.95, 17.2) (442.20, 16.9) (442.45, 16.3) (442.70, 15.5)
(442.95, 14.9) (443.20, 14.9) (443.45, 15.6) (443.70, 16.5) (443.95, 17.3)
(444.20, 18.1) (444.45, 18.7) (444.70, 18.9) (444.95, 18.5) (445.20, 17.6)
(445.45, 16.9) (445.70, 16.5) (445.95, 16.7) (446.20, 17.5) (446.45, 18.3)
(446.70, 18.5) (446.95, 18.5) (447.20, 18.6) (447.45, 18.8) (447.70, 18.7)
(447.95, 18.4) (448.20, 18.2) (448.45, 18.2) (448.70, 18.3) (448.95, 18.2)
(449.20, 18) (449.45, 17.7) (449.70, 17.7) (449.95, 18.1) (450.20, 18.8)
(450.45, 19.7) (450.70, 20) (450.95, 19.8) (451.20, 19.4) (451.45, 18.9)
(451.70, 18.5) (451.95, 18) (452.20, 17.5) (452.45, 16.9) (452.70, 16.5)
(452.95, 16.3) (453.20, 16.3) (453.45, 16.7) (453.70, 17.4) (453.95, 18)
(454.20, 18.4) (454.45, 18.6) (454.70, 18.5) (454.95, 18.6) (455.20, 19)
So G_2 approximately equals 0.880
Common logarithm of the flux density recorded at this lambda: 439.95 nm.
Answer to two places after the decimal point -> 1.22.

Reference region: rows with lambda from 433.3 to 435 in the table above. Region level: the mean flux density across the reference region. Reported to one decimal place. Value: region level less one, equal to 14.5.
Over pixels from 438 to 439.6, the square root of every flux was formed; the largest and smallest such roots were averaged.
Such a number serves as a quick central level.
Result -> 3.90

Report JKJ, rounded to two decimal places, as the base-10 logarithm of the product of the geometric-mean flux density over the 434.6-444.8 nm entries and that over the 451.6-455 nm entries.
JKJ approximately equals 2.45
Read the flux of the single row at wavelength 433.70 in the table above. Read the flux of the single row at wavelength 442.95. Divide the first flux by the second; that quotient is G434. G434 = 1.10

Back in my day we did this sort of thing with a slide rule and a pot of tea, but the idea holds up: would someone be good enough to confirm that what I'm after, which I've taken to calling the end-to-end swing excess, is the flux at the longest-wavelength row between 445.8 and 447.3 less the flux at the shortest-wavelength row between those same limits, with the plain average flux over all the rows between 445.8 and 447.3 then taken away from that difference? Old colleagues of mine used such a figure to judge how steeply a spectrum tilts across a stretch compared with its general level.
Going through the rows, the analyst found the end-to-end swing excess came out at -16.1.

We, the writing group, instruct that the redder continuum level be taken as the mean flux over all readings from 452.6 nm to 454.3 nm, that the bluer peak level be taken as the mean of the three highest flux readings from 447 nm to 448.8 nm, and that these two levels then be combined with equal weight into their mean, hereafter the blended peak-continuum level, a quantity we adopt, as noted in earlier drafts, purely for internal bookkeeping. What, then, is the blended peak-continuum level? 17.9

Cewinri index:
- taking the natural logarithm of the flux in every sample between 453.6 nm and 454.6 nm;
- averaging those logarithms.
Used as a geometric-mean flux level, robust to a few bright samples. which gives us 2.90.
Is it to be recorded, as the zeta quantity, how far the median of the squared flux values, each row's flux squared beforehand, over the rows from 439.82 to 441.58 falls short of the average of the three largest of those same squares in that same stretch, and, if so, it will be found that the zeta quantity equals 12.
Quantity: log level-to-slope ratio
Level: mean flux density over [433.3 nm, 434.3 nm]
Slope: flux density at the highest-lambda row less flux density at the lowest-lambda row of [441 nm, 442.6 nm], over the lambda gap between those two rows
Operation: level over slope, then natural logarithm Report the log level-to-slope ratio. 4.6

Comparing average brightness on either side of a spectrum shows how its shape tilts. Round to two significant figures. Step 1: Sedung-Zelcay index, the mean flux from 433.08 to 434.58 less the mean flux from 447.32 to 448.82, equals -2.6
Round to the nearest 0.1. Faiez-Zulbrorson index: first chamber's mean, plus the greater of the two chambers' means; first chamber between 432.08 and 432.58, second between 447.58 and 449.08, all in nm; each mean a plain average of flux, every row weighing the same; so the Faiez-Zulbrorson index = 34.5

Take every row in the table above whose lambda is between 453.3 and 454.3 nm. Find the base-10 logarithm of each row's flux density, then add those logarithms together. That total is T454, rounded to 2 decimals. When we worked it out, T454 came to 4.98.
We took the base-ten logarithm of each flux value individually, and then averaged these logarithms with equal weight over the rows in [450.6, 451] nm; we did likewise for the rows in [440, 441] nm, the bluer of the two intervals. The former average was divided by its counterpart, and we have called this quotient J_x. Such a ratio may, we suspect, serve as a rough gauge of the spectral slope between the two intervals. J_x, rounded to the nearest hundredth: 1.09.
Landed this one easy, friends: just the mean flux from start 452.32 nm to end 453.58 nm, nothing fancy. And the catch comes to 16.5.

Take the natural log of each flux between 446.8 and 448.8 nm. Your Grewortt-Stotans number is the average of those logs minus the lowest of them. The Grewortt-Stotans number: 0.014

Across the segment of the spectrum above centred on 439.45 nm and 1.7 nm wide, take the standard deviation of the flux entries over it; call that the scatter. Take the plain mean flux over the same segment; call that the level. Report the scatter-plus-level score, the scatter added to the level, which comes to 16.3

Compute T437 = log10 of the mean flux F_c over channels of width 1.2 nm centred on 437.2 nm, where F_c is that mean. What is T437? 1.21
